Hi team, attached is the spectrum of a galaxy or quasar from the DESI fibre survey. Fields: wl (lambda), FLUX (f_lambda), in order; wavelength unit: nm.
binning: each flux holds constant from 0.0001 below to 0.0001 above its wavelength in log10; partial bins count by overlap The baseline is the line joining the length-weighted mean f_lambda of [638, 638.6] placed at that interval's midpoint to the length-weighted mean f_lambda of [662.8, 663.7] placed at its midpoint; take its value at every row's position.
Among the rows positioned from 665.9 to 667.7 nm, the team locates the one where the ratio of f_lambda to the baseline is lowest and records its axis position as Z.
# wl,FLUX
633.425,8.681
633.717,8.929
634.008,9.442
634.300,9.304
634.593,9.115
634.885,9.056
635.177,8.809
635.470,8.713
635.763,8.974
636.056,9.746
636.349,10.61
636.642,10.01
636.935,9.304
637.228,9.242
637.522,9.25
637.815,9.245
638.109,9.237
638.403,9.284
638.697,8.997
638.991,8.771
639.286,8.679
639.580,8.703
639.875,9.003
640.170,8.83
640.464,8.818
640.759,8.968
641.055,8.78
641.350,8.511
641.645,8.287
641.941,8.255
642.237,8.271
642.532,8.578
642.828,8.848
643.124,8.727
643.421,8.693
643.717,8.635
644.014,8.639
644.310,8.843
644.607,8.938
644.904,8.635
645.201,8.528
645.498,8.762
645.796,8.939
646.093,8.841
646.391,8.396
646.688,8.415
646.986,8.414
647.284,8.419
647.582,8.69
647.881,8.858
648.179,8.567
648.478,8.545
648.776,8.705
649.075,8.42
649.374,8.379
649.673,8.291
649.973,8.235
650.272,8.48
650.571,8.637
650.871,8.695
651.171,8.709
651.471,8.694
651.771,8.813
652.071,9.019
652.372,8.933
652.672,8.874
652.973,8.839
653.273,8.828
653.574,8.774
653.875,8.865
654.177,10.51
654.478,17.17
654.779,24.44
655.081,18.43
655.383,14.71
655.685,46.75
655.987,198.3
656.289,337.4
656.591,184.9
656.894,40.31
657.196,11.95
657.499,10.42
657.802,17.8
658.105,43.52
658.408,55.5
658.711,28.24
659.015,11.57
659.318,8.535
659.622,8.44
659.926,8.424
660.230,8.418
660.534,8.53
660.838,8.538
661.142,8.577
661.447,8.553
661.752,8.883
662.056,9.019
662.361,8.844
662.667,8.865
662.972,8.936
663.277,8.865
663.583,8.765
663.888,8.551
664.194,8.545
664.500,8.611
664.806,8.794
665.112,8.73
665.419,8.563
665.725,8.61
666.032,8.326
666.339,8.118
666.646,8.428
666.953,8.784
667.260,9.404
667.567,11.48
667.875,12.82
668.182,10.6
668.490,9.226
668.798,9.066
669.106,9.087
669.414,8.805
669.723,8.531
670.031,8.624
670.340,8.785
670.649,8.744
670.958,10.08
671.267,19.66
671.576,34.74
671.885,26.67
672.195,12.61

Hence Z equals 666.339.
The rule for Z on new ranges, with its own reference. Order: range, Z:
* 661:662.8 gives 661.447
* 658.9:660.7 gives 660.230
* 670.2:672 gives 670.649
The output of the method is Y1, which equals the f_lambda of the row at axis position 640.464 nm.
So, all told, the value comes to 8.818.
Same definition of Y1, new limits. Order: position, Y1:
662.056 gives 9.019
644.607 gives 8.938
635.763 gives 8.974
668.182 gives 10.6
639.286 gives 8.679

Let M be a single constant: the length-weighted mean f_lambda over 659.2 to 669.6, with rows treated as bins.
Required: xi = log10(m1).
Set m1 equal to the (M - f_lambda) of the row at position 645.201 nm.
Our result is -0.36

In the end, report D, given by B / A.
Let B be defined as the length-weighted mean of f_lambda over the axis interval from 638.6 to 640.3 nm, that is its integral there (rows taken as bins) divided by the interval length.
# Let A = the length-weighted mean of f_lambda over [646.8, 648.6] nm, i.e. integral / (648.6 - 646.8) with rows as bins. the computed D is 1.0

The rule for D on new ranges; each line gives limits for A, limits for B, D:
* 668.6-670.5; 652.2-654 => 1.0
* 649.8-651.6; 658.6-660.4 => 1.4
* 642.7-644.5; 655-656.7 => 15.7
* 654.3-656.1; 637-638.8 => 0.2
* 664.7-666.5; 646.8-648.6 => 1.0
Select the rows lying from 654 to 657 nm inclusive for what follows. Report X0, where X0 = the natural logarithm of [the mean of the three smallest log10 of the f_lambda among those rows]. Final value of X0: 0.132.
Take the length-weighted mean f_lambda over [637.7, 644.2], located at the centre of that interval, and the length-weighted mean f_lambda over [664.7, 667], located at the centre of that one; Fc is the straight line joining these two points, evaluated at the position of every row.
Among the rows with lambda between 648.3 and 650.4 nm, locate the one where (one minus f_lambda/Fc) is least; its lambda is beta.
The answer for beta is 648.776 nm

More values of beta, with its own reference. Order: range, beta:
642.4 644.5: 644.310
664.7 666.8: 664.806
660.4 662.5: 662.056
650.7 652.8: 652.071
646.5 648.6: 647.881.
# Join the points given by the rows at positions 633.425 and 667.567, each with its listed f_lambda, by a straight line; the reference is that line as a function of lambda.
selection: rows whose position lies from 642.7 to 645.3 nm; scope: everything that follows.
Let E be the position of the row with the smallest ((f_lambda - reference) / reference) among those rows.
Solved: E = 645.201 nm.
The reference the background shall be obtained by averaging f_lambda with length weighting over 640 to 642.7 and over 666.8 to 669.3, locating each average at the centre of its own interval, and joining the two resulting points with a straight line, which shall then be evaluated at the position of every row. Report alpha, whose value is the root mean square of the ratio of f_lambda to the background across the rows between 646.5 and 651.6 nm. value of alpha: 0.95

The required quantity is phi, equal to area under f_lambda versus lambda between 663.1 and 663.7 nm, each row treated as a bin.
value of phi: 5.3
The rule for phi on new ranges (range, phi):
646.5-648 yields 12.8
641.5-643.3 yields 15.3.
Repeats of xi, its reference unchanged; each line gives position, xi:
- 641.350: -0.34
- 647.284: -0.26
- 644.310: -0.92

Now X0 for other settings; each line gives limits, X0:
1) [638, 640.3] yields -0.061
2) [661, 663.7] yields -0.066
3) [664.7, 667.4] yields -0.085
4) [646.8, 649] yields -0.075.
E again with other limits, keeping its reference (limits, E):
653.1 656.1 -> 653.574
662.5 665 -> 664.194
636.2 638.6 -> 638.109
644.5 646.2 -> 645.201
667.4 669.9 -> 669.723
